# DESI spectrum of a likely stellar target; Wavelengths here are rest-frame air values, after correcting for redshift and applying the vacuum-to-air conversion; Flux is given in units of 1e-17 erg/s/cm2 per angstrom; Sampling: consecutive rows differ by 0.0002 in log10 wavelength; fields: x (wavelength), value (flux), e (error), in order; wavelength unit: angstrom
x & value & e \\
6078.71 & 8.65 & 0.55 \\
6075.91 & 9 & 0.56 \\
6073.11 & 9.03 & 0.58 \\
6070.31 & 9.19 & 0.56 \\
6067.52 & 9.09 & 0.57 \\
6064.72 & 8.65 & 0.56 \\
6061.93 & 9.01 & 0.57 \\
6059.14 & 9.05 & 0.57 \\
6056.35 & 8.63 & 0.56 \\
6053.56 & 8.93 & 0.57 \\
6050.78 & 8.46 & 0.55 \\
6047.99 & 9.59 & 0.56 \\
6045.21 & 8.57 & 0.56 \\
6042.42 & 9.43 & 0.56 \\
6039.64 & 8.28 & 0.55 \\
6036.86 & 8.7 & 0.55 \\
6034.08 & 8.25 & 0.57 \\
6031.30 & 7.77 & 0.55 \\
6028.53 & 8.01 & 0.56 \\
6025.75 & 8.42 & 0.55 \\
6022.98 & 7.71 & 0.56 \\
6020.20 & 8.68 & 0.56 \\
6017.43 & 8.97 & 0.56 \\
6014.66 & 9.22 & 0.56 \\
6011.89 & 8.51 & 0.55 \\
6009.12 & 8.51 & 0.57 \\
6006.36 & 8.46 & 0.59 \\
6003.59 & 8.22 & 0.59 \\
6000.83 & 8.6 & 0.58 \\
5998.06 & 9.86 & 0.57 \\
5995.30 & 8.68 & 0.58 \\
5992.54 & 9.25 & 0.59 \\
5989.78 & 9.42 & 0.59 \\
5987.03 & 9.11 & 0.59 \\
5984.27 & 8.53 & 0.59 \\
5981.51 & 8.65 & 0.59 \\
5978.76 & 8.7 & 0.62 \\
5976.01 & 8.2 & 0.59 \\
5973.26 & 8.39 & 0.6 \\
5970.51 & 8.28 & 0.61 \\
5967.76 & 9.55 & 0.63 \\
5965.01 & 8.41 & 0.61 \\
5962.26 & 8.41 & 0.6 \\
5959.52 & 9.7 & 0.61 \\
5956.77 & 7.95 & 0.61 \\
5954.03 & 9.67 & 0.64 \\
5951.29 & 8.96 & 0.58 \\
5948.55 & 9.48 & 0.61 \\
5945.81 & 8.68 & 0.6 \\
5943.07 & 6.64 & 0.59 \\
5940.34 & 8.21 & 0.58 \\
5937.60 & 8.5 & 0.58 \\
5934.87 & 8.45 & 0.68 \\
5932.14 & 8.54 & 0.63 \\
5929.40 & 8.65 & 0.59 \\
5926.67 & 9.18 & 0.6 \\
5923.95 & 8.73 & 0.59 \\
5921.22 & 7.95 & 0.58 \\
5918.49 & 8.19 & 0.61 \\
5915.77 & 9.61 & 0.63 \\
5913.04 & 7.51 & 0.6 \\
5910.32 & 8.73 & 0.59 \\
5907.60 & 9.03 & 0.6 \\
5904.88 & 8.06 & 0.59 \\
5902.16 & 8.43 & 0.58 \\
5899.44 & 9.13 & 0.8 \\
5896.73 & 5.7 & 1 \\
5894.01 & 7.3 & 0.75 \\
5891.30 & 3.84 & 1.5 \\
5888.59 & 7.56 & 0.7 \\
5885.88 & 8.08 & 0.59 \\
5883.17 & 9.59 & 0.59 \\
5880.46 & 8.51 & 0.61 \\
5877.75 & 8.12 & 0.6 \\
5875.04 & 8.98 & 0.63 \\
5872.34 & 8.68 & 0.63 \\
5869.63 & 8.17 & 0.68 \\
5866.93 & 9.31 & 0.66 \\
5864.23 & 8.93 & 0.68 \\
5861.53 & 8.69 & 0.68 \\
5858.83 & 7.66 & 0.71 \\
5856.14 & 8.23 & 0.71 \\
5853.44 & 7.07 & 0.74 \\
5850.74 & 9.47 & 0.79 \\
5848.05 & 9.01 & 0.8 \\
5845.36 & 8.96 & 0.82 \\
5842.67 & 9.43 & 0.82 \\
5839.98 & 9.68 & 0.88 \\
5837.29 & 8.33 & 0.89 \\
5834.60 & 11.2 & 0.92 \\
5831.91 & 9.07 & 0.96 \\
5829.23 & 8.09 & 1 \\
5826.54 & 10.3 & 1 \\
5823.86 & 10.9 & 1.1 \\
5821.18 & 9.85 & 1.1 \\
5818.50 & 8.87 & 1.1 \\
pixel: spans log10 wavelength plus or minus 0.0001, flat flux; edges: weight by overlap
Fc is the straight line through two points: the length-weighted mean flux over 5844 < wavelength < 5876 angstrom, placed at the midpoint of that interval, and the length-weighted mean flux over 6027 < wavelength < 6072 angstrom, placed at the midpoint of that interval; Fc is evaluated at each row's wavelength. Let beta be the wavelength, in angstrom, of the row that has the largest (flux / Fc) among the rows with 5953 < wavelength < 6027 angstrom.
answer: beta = 5998.06 angstrom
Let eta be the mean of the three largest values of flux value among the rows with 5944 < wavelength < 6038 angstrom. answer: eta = 9.7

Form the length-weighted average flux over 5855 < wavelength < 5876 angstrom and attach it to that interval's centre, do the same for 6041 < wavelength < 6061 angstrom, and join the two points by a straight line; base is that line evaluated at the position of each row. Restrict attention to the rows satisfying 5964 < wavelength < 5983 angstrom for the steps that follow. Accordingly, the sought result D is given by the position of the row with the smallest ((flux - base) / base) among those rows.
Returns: 5976.01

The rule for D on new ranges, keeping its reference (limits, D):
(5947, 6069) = 6022.98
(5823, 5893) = 5891.30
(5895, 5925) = 5896.73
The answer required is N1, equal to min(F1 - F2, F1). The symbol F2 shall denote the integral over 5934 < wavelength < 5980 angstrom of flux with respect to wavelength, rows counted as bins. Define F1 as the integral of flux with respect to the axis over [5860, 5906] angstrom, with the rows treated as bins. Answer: -25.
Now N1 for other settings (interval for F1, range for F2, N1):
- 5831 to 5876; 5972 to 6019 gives -14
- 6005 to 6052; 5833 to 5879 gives -3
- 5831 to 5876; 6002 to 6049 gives -2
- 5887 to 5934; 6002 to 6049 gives -25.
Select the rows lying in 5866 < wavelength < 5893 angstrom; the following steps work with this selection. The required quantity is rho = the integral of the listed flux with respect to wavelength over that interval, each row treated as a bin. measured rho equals 217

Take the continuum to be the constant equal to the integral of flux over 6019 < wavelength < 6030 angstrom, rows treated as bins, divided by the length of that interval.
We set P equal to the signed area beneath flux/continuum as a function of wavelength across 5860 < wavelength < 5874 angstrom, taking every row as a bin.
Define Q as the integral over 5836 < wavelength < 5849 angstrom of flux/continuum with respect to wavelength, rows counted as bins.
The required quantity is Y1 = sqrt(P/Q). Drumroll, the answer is 1.02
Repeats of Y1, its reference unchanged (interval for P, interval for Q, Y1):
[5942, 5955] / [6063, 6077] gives 0.95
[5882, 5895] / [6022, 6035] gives 0.95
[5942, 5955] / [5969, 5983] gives 0.98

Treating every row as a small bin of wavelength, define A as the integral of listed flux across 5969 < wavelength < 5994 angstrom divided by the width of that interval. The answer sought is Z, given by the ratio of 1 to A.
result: 0.1145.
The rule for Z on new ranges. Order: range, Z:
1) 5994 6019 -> 0.1139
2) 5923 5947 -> 0.1192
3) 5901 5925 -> 0.1181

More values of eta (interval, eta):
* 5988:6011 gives 9.5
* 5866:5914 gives 9.3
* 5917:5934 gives 8.9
